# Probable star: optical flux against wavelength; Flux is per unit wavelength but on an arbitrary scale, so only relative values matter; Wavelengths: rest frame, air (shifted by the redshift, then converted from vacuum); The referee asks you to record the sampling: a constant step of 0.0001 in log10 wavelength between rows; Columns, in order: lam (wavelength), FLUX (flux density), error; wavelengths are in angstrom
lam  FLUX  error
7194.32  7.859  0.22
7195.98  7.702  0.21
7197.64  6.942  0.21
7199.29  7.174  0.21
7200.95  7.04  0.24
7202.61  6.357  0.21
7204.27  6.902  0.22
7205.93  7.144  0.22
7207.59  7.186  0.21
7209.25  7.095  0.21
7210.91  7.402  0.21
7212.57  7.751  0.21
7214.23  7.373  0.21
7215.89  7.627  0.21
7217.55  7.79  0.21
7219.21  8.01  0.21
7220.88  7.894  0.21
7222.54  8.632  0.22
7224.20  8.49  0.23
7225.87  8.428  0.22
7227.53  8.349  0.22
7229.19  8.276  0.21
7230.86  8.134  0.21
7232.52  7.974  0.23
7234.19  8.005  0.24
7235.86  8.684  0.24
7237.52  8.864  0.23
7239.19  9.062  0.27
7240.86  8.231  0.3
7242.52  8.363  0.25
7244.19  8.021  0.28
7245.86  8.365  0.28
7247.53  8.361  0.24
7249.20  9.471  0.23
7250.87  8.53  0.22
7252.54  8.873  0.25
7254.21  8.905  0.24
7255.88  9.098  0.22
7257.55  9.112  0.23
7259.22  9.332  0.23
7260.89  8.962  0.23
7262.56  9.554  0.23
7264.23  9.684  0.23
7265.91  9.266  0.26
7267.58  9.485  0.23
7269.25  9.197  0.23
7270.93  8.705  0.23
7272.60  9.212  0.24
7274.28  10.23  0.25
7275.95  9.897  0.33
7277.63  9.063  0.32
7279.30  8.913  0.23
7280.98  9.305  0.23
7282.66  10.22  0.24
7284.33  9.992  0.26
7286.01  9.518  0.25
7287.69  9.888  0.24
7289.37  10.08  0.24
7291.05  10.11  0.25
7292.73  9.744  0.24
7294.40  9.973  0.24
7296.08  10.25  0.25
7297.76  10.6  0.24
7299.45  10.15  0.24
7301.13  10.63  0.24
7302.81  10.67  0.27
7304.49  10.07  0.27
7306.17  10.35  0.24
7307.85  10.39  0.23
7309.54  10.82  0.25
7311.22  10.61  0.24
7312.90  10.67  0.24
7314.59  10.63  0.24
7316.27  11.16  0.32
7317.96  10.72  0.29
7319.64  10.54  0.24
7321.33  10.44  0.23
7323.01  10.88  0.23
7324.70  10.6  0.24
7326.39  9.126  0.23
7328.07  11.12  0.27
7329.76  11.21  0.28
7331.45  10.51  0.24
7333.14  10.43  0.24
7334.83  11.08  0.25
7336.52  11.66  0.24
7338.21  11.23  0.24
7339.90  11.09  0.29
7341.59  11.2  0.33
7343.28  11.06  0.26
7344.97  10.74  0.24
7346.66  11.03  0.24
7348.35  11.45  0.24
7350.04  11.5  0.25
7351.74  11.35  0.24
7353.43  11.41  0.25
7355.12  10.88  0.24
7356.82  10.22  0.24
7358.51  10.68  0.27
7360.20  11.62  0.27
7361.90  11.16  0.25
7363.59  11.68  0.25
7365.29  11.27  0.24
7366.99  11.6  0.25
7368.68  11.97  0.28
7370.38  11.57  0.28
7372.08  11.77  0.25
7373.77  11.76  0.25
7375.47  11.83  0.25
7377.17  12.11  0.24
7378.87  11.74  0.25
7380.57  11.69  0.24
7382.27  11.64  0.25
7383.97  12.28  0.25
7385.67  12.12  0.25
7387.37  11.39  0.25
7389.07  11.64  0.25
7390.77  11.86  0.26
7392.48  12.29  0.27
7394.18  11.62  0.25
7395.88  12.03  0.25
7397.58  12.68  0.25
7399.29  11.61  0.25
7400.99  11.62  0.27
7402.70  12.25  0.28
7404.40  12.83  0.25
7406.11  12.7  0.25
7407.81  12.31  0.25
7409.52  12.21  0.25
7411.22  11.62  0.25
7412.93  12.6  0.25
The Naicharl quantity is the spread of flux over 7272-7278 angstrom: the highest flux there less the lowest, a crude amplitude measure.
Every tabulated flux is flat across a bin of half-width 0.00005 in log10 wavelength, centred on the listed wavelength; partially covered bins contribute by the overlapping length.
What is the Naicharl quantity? 1.2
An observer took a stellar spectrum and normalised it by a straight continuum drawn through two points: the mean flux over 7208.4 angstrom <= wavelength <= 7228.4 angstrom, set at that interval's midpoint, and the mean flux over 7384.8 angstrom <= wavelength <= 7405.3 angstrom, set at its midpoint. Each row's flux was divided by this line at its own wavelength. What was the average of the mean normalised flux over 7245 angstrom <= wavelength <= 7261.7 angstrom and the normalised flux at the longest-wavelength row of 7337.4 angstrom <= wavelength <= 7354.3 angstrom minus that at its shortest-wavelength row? 0.502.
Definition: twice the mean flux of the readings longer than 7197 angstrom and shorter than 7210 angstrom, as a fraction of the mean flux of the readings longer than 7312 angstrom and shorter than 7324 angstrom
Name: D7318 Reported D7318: 1.30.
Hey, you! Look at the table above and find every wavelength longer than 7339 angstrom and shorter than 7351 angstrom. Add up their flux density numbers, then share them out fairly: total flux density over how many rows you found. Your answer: 11.2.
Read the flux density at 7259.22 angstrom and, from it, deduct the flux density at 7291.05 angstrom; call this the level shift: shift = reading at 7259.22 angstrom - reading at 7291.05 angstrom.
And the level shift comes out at -0.8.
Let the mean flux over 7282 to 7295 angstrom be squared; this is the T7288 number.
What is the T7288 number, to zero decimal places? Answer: 99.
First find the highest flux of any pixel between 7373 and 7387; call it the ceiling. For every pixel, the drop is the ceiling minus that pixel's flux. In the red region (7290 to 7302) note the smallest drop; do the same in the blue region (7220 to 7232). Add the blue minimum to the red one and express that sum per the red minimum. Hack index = 3.2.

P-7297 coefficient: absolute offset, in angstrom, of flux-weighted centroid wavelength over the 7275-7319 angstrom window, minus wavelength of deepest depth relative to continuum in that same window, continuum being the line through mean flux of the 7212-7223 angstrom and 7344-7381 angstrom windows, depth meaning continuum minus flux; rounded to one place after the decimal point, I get 18.2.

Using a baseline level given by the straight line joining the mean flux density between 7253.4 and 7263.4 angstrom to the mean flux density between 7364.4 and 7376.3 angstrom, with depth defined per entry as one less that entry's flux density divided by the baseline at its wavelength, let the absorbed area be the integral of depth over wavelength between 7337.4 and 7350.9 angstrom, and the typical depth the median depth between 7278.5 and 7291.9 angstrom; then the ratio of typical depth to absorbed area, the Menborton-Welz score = 0.16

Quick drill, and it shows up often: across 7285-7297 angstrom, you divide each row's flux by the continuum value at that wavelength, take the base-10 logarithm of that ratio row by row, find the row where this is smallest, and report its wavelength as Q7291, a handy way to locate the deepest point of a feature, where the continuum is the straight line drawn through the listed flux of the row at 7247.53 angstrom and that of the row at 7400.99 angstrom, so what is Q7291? 7286.01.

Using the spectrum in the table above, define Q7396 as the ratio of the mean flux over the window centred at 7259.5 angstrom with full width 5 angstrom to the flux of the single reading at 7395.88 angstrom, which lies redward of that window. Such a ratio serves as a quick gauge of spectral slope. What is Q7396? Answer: 0.76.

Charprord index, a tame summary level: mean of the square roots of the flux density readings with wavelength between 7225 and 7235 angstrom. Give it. 2.86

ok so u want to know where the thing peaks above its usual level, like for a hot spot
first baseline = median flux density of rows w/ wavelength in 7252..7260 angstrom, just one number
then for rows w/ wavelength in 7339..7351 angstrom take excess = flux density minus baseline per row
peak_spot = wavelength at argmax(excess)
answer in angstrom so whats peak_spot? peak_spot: 7350.04 angstrom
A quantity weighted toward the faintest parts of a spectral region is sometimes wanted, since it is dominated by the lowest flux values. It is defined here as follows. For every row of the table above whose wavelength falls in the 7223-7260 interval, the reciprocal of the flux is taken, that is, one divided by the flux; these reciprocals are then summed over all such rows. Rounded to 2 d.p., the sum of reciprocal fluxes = 2.57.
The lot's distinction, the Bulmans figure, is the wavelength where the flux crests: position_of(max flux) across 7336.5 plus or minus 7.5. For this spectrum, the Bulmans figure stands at 7336.52 angstrom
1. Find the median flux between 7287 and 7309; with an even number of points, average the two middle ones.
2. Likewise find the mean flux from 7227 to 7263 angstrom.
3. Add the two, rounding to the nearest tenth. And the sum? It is 18.8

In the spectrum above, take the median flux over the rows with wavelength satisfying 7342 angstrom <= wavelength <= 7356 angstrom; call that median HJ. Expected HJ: 11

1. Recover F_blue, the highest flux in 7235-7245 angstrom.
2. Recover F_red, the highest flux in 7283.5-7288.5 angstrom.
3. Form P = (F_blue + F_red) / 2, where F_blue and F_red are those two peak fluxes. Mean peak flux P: 9.5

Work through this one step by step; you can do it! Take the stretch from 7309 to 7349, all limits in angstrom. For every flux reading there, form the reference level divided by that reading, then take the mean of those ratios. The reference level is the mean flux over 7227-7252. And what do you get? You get 0.78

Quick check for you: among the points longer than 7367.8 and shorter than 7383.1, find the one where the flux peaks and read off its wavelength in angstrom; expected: 7377.17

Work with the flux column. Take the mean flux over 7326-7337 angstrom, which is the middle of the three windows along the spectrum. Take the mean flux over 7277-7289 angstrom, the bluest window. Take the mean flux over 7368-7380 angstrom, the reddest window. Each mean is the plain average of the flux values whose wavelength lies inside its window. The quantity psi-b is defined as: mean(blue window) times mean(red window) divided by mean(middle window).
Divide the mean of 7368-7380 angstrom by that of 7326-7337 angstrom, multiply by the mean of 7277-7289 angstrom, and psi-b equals 10.5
